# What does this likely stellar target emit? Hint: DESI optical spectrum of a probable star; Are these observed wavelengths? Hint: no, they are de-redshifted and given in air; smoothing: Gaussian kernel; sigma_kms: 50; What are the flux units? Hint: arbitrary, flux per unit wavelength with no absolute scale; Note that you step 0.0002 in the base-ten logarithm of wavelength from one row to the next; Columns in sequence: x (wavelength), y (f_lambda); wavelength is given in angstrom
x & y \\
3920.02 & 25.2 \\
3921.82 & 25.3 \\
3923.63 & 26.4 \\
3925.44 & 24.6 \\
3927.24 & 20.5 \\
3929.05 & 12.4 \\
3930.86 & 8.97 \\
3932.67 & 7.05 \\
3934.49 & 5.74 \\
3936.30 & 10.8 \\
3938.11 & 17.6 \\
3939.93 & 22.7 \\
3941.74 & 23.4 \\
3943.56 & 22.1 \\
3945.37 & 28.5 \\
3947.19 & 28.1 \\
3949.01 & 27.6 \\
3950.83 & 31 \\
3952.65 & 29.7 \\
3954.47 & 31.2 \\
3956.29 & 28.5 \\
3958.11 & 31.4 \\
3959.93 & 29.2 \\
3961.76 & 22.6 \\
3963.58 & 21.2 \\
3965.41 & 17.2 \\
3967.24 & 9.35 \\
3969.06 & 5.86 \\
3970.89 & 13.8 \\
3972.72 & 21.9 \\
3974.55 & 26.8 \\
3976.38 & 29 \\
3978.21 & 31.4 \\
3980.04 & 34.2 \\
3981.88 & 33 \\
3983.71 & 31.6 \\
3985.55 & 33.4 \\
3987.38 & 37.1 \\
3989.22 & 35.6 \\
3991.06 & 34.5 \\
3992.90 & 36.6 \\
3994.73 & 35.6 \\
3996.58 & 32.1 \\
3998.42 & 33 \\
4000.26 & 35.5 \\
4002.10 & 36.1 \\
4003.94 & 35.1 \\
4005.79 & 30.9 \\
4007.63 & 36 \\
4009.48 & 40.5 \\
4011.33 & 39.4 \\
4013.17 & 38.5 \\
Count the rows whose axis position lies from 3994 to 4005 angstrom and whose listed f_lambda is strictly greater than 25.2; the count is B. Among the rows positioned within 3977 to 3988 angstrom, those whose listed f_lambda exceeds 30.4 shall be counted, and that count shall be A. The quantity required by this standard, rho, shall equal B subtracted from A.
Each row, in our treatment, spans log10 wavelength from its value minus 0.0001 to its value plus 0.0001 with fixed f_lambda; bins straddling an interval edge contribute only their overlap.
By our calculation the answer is 0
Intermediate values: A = 6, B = 6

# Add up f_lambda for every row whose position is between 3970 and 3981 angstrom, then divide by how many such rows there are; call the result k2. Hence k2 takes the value 26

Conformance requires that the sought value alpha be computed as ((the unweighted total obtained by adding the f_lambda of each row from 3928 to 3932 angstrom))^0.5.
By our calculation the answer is 4.6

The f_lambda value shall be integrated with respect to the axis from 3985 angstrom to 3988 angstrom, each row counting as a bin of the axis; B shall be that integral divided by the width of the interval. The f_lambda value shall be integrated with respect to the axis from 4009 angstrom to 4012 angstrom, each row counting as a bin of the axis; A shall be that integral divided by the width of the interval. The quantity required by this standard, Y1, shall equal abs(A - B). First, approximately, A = 40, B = 35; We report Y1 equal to 5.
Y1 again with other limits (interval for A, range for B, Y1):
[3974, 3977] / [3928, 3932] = 17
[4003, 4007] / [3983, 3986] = 1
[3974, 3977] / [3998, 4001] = 6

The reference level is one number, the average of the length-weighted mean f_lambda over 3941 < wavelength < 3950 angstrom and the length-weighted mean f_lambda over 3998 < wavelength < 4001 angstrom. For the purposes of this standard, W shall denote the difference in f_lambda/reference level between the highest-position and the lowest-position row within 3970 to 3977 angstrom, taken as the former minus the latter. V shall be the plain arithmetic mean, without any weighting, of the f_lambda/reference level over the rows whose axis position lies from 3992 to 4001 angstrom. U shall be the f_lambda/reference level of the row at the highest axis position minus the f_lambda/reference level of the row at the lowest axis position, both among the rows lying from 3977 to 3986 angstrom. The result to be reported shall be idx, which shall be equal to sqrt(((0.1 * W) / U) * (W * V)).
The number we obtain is 0.66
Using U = 0.07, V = 1.14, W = 0.5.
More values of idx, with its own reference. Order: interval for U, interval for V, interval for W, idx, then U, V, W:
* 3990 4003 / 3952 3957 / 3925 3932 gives 0.71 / 0.05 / 0.99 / -0.5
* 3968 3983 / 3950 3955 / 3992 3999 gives 0.04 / 0.90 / 1.01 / -0.1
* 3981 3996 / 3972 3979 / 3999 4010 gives 0.17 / 0.09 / 0.90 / 0.2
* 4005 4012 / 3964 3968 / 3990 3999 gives 0.02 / 0.28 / 0.44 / 0.0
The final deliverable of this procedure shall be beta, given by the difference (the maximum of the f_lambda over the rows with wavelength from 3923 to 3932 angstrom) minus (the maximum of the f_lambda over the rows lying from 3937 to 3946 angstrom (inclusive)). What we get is -2.1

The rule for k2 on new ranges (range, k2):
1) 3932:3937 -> 8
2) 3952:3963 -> 29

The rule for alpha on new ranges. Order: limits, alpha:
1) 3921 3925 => 7.2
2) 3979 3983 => 8.2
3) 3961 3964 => 6.6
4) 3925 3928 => 6.7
